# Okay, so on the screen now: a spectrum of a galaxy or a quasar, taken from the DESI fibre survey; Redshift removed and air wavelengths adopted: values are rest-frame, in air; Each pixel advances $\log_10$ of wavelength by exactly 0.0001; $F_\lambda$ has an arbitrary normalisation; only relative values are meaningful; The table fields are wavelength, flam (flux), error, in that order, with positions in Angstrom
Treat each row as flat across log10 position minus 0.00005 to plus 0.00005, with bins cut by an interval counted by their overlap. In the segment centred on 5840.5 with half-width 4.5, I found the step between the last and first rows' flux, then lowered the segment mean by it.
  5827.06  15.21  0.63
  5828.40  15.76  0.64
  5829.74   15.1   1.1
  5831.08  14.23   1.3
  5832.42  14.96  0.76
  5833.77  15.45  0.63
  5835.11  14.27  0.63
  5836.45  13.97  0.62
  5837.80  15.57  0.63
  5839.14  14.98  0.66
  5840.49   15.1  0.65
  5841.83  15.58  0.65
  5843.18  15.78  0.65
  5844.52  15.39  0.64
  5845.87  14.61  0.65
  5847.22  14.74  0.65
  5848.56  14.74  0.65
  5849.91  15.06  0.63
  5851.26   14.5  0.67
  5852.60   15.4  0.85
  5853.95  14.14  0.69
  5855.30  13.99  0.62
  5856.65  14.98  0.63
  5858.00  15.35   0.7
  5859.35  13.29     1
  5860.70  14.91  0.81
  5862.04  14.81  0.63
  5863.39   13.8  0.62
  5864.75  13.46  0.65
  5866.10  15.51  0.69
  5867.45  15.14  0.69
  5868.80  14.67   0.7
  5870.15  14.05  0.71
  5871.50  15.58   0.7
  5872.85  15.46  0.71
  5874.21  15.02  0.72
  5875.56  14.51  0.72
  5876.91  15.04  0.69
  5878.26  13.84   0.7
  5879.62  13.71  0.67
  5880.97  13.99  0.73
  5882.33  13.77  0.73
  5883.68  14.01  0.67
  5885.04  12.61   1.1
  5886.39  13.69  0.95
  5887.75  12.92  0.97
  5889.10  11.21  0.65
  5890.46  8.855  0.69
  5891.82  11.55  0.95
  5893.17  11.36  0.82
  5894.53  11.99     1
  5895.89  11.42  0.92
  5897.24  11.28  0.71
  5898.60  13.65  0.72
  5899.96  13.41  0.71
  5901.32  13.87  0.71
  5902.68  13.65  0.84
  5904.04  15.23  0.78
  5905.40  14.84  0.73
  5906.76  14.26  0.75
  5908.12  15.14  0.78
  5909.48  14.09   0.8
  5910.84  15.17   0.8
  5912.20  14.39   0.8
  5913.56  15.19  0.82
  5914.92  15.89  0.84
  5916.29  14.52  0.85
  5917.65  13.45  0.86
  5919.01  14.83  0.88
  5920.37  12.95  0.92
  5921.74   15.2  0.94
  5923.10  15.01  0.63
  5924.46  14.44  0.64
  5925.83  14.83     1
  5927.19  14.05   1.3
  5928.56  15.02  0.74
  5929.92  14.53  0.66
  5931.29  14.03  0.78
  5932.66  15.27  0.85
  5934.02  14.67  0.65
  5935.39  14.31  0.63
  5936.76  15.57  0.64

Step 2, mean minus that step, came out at 13.8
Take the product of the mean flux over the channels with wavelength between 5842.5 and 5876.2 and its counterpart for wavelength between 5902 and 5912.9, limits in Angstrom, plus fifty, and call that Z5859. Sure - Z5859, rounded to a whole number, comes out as 265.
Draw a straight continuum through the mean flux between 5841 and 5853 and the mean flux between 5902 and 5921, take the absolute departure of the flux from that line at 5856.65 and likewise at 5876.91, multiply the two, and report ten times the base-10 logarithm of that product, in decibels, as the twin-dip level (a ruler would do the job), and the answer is -22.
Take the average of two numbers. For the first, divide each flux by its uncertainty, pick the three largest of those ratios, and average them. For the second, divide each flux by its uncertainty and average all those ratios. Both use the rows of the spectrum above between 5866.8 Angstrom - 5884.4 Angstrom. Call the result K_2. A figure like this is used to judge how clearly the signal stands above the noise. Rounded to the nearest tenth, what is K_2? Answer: 21.3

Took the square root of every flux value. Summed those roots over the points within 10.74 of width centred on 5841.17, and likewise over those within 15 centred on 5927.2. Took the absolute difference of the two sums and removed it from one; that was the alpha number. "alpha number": -10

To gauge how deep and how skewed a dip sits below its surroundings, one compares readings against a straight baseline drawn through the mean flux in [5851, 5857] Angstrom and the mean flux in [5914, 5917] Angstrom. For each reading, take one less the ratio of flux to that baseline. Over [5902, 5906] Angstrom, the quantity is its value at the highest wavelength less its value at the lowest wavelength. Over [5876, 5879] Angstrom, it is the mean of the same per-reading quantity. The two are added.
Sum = -0.1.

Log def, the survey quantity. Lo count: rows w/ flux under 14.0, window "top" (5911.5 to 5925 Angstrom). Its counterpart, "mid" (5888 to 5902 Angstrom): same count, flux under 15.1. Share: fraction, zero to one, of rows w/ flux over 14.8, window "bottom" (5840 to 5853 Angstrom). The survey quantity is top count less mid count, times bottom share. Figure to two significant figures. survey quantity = -4.8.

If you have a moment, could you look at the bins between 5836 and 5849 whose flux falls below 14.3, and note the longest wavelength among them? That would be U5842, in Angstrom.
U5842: 5836.45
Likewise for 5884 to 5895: 5894.53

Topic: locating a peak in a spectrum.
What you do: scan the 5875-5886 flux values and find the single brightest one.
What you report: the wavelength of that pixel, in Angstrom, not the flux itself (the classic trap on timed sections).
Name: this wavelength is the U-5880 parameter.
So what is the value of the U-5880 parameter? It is 5876.91 Angstrom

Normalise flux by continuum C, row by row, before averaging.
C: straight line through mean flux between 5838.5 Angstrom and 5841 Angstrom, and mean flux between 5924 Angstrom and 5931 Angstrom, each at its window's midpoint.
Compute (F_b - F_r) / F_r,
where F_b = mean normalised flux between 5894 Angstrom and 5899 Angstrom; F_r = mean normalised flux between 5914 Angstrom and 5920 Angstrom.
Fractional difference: -0.18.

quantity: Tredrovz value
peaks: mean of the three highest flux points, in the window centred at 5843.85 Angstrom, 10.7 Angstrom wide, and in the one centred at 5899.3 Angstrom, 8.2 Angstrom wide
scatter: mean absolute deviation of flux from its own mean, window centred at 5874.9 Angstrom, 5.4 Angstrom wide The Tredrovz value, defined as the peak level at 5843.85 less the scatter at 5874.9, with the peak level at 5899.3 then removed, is 1.6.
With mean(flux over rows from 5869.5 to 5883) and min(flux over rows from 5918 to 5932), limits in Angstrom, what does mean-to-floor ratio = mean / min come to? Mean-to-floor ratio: 1.12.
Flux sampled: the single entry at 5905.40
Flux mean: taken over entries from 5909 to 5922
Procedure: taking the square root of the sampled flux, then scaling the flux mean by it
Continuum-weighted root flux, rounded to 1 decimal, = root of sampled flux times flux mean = 56.1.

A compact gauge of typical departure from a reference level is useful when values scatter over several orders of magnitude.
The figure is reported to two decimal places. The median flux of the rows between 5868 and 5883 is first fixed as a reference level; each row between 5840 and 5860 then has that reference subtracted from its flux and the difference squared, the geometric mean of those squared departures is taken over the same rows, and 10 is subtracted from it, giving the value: -9.83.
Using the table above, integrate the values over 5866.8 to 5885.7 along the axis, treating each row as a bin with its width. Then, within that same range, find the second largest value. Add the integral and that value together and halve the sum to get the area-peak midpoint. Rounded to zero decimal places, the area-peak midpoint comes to 144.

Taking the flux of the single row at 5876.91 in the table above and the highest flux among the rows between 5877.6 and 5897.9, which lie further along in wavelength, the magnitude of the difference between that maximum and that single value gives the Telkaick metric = 1.0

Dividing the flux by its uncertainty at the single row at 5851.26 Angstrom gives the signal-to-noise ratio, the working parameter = 21.6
